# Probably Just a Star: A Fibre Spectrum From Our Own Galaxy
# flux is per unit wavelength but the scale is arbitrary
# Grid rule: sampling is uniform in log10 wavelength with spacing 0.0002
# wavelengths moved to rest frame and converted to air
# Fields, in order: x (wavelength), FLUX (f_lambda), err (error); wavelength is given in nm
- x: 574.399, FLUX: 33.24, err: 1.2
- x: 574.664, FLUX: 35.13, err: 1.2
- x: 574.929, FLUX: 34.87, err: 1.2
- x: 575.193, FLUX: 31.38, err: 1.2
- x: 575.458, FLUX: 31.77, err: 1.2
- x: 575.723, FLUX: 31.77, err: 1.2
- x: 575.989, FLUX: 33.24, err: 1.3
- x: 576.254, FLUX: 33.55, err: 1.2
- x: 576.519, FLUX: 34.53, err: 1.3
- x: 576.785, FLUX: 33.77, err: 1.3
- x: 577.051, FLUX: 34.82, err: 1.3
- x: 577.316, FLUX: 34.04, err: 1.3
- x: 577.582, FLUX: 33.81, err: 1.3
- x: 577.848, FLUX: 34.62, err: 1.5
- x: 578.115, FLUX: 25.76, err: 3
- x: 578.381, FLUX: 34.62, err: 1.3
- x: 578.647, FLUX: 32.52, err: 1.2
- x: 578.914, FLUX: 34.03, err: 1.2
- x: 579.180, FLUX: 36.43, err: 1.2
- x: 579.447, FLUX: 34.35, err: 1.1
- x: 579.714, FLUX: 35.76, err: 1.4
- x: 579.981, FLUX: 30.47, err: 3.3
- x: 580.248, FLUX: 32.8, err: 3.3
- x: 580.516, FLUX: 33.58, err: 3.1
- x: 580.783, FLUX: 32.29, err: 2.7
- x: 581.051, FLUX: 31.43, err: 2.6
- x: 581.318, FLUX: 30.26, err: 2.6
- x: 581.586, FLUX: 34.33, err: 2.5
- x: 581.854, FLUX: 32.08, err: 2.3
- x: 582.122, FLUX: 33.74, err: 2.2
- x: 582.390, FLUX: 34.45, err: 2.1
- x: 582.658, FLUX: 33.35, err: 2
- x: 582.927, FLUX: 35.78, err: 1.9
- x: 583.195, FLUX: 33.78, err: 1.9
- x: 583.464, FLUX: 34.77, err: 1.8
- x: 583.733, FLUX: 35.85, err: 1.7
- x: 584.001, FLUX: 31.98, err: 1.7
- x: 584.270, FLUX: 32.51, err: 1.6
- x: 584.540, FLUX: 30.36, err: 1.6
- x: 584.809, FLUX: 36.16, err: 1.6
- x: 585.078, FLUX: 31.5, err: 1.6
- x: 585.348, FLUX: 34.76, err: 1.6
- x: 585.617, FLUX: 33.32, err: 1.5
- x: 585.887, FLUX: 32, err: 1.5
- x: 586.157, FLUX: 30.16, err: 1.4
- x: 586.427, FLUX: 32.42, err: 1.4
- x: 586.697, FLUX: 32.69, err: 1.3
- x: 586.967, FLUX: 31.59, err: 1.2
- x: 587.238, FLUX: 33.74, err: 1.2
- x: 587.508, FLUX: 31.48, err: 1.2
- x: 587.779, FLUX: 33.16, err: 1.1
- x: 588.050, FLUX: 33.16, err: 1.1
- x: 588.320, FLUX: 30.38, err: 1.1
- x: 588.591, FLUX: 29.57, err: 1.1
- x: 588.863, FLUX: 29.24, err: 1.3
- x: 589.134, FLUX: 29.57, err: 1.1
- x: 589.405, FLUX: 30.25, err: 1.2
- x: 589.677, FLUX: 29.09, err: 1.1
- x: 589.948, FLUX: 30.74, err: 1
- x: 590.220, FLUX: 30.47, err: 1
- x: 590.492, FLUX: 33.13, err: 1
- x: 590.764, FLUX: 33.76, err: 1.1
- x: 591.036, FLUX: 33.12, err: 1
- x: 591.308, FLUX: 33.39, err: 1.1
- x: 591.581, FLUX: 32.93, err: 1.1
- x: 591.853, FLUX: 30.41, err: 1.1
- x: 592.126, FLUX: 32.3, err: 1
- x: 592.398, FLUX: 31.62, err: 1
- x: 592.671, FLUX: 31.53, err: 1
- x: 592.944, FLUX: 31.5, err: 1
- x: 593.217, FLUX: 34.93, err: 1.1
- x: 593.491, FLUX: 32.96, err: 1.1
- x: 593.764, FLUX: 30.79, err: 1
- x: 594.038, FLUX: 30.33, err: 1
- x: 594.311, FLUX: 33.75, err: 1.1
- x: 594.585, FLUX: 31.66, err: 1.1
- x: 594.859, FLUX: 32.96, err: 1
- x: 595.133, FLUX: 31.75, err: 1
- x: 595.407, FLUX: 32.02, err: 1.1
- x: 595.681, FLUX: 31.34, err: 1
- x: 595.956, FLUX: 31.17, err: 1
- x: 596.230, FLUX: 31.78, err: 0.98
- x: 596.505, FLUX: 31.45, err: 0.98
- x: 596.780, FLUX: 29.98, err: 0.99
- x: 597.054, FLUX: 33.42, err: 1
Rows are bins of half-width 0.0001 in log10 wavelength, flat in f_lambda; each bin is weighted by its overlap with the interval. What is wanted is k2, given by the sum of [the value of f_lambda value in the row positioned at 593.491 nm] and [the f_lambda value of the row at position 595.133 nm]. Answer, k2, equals 64.7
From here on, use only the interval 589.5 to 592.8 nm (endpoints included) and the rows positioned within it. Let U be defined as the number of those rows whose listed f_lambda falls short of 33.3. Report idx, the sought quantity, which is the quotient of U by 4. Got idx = 2.5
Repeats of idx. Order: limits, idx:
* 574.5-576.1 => 1.0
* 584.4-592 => 5.5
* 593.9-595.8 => 1.5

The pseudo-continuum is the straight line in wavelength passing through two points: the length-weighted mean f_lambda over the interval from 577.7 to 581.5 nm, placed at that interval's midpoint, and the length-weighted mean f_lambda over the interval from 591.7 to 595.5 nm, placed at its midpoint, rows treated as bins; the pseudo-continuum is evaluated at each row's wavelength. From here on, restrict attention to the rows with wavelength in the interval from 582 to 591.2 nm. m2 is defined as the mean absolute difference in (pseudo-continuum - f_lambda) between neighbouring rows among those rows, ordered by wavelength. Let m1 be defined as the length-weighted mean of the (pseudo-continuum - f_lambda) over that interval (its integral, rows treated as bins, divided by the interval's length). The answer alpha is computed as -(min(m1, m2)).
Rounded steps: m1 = 0.01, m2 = 1.7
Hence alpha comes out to -0.01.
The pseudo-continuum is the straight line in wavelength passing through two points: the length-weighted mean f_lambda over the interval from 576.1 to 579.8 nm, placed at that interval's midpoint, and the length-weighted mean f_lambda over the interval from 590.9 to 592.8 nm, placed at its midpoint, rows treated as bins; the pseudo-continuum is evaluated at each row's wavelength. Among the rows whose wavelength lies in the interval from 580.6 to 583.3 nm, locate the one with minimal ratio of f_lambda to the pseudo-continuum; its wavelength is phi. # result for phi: 581.318 nm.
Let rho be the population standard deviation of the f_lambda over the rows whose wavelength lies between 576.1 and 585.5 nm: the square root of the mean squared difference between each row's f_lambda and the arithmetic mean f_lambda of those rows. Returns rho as 2.1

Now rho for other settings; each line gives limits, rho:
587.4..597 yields 1.4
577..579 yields 2.8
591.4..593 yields 0.8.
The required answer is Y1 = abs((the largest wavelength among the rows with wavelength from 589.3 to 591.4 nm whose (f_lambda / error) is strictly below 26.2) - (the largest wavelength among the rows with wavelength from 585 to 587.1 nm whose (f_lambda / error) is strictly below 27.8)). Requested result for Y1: 2.44 nm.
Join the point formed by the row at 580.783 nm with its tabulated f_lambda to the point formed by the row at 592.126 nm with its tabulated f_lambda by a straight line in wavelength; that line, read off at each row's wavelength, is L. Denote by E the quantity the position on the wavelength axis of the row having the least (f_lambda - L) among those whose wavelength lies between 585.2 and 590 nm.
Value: 589.677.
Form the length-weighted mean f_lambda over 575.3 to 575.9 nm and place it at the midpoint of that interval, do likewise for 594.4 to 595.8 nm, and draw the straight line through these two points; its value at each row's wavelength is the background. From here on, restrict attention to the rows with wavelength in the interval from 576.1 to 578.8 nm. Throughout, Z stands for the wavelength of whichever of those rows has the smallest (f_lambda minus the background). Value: 578.115 nm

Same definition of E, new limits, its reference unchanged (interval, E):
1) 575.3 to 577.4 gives 575.723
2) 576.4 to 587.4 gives 578.115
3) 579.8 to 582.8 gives 581.318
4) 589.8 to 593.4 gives 591.853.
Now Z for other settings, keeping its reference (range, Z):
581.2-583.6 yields 581.318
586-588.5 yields 586.157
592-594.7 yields 594.038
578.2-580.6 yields 579.981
